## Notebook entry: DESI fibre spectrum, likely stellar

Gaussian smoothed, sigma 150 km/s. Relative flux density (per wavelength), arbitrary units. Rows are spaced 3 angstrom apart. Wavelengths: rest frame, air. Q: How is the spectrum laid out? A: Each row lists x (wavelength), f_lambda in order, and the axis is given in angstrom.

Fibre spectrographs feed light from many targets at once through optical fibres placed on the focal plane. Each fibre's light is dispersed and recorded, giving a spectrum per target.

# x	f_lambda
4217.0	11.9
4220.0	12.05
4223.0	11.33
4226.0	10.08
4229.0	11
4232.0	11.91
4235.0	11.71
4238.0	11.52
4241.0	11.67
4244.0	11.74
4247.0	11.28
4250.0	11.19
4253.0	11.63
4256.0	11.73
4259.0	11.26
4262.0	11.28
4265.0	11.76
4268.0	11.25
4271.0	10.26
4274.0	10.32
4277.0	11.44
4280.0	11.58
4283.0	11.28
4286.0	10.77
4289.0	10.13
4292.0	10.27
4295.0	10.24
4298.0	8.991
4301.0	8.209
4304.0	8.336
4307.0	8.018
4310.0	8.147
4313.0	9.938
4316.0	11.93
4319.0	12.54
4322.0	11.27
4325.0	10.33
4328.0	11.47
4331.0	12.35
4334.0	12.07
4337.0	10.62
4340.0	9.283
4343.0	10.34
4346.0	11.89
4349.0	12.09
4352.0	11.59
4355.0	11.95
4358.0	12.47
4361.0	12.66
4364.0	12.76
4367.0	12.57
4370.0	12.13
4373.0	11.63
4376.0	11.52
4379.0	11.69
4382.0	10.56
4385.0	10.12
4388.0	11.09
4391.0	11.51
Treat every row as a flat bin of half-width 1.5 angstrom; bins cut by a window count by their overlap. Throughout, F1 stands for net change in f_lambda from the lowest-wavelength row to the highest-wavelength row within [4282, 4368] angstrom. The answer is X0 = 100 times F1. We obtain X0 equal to 129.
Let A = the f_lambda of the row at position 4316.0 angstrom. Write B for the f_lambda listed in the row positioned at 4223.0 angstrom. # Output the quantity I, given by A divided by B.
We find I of 1.05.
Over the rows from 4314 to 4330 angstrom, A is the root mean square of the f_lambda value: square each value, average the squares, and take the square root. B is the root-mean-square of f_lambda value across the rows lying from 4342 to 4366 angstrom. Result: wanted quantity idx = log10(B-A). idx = -0.3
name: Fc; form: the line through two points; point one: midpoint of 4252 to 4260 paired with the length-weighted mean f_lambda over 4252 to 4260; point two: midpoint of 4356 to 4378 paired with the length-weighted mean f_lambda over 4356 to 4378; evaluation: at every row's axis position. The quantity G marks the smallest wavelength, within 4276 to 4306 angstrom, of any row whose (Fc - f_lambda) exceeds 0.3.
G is 4283.0 angstrom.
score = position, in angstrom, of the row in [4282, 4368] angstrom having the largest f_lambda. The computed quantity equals 4364.0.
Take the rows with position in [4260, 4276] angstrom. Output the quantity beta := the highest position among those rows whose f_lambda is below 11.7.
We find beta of 4274.0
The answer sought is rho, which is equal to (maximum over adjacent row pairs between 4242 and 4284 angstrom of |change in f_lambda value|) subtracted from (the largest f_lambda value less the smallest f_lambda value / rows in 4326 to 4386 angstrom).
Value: 2.4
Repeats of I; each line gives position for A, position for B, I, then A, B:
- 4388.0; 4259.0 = 0.98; 11.09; 11.26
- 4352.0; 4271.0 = 1.13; 11.59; 10.26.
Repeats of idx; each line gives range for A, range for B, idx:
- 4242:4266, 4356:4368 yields 0.1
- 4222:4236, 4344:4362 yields -0.1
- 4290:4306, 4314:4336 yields 0.4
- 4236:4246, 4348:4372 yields -0.2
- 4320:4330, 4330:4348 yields -1.0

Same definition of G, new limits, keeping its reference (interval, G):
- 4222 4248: 4226.0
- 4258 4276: 4259.0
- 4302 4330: 4304.0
